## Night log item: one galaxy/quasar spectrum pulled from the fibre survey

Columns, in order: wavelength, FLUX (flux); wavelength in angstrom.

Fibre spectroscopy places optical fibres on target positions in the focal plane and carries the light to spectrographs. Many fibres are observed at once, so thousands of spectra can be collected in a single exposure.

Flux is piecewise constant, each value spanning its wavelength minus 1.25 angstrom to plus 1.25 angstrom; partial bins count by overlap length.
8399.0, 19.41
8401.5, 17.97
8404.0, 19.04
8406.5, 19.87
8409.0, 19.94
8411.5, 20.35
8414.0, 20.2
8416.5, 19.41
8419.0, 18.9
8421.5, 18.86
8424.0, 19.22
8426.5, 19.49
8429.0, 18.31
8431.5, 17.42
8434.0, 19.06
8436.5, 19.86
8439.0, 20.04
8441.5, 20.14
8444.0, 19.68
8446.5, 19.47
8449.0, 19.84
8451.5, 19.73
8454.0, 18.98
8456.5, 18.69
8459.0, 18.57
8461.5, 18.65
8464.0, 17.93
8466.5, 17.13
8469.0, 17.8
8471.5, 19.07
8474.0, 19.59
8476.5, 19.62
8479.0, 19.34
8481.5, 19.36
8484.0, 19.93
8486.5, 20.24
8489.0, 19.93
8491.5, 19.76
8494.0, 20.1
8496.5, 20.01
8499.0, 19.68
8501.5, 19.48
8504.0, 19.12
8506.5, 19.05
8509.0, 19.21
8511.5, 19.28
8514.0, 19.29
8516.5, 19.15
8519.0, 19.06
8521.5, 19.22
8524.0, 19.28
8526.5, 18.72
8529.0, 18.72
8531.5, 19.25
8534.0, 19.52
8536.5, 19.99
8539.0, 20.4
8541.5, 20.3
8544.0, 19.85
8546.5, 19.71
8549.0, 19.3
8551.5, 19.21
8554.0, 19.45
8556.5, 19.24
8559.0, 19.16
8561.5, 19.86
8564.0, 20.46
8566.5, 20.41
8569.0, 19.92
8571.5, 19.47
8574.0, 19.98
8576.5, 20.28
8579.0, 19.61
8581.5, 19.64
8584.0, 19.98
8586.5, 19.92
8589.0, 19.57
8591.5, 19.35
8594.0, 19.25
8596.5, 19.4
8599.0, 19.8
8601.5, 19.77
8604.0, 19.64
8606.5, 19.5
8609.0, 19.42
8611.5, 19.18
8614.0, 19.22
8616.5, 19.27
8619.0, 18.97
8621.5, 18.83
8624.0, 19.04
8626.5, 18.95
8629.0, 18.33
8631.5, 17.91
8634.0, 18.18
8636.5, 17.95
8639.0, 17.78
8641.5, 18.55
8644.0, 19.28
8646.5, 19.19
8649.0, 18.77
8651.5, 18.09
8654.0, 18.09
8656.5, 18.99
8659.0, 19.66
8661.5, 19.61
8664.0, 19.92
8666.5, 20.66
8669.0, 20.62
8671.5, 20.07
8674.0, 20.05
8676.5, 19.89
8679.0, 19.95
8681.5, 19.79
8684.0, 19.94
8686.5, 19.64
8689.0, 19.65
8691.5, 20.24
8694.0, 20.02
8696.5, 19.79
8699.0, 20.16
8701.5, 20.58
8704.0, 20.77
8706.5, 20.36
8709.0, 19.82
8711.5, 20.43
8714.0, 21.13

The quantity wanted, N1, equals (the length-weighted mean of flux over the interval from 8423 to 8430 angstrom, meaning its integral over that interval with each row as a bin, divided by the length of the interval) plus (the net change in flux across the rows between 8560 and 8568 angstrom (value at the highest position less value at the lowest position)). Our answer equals 19.6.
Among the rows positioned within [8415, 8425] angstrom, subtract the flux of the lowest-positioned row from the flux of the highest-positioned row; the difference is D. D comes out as -0.2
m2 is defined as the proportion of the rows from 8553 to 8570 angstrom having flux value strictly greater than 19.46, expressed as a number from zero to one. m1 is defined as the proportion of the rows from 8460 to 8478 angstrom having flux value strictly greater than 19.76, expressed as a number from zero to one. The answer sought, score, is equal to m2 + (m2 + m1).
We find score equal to 1.1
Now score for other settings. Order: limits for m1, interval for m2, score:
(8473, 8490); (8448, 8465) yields 1.0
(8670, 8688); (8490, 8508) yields 2.3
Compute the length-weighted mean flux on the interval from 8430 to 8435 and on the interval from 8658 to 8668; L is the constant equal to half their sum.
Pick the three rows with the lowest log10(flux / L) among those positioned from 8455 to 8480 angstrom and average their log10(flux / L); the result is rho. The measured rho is -0.035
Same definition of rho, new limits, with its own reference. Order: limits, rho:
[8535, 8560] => 0.002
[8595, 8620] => 0.001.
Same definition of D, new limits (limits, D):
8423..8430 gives -0.9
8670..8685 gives -0.1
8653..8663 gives 1.5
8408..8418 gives -0.5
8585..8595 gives -0.7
